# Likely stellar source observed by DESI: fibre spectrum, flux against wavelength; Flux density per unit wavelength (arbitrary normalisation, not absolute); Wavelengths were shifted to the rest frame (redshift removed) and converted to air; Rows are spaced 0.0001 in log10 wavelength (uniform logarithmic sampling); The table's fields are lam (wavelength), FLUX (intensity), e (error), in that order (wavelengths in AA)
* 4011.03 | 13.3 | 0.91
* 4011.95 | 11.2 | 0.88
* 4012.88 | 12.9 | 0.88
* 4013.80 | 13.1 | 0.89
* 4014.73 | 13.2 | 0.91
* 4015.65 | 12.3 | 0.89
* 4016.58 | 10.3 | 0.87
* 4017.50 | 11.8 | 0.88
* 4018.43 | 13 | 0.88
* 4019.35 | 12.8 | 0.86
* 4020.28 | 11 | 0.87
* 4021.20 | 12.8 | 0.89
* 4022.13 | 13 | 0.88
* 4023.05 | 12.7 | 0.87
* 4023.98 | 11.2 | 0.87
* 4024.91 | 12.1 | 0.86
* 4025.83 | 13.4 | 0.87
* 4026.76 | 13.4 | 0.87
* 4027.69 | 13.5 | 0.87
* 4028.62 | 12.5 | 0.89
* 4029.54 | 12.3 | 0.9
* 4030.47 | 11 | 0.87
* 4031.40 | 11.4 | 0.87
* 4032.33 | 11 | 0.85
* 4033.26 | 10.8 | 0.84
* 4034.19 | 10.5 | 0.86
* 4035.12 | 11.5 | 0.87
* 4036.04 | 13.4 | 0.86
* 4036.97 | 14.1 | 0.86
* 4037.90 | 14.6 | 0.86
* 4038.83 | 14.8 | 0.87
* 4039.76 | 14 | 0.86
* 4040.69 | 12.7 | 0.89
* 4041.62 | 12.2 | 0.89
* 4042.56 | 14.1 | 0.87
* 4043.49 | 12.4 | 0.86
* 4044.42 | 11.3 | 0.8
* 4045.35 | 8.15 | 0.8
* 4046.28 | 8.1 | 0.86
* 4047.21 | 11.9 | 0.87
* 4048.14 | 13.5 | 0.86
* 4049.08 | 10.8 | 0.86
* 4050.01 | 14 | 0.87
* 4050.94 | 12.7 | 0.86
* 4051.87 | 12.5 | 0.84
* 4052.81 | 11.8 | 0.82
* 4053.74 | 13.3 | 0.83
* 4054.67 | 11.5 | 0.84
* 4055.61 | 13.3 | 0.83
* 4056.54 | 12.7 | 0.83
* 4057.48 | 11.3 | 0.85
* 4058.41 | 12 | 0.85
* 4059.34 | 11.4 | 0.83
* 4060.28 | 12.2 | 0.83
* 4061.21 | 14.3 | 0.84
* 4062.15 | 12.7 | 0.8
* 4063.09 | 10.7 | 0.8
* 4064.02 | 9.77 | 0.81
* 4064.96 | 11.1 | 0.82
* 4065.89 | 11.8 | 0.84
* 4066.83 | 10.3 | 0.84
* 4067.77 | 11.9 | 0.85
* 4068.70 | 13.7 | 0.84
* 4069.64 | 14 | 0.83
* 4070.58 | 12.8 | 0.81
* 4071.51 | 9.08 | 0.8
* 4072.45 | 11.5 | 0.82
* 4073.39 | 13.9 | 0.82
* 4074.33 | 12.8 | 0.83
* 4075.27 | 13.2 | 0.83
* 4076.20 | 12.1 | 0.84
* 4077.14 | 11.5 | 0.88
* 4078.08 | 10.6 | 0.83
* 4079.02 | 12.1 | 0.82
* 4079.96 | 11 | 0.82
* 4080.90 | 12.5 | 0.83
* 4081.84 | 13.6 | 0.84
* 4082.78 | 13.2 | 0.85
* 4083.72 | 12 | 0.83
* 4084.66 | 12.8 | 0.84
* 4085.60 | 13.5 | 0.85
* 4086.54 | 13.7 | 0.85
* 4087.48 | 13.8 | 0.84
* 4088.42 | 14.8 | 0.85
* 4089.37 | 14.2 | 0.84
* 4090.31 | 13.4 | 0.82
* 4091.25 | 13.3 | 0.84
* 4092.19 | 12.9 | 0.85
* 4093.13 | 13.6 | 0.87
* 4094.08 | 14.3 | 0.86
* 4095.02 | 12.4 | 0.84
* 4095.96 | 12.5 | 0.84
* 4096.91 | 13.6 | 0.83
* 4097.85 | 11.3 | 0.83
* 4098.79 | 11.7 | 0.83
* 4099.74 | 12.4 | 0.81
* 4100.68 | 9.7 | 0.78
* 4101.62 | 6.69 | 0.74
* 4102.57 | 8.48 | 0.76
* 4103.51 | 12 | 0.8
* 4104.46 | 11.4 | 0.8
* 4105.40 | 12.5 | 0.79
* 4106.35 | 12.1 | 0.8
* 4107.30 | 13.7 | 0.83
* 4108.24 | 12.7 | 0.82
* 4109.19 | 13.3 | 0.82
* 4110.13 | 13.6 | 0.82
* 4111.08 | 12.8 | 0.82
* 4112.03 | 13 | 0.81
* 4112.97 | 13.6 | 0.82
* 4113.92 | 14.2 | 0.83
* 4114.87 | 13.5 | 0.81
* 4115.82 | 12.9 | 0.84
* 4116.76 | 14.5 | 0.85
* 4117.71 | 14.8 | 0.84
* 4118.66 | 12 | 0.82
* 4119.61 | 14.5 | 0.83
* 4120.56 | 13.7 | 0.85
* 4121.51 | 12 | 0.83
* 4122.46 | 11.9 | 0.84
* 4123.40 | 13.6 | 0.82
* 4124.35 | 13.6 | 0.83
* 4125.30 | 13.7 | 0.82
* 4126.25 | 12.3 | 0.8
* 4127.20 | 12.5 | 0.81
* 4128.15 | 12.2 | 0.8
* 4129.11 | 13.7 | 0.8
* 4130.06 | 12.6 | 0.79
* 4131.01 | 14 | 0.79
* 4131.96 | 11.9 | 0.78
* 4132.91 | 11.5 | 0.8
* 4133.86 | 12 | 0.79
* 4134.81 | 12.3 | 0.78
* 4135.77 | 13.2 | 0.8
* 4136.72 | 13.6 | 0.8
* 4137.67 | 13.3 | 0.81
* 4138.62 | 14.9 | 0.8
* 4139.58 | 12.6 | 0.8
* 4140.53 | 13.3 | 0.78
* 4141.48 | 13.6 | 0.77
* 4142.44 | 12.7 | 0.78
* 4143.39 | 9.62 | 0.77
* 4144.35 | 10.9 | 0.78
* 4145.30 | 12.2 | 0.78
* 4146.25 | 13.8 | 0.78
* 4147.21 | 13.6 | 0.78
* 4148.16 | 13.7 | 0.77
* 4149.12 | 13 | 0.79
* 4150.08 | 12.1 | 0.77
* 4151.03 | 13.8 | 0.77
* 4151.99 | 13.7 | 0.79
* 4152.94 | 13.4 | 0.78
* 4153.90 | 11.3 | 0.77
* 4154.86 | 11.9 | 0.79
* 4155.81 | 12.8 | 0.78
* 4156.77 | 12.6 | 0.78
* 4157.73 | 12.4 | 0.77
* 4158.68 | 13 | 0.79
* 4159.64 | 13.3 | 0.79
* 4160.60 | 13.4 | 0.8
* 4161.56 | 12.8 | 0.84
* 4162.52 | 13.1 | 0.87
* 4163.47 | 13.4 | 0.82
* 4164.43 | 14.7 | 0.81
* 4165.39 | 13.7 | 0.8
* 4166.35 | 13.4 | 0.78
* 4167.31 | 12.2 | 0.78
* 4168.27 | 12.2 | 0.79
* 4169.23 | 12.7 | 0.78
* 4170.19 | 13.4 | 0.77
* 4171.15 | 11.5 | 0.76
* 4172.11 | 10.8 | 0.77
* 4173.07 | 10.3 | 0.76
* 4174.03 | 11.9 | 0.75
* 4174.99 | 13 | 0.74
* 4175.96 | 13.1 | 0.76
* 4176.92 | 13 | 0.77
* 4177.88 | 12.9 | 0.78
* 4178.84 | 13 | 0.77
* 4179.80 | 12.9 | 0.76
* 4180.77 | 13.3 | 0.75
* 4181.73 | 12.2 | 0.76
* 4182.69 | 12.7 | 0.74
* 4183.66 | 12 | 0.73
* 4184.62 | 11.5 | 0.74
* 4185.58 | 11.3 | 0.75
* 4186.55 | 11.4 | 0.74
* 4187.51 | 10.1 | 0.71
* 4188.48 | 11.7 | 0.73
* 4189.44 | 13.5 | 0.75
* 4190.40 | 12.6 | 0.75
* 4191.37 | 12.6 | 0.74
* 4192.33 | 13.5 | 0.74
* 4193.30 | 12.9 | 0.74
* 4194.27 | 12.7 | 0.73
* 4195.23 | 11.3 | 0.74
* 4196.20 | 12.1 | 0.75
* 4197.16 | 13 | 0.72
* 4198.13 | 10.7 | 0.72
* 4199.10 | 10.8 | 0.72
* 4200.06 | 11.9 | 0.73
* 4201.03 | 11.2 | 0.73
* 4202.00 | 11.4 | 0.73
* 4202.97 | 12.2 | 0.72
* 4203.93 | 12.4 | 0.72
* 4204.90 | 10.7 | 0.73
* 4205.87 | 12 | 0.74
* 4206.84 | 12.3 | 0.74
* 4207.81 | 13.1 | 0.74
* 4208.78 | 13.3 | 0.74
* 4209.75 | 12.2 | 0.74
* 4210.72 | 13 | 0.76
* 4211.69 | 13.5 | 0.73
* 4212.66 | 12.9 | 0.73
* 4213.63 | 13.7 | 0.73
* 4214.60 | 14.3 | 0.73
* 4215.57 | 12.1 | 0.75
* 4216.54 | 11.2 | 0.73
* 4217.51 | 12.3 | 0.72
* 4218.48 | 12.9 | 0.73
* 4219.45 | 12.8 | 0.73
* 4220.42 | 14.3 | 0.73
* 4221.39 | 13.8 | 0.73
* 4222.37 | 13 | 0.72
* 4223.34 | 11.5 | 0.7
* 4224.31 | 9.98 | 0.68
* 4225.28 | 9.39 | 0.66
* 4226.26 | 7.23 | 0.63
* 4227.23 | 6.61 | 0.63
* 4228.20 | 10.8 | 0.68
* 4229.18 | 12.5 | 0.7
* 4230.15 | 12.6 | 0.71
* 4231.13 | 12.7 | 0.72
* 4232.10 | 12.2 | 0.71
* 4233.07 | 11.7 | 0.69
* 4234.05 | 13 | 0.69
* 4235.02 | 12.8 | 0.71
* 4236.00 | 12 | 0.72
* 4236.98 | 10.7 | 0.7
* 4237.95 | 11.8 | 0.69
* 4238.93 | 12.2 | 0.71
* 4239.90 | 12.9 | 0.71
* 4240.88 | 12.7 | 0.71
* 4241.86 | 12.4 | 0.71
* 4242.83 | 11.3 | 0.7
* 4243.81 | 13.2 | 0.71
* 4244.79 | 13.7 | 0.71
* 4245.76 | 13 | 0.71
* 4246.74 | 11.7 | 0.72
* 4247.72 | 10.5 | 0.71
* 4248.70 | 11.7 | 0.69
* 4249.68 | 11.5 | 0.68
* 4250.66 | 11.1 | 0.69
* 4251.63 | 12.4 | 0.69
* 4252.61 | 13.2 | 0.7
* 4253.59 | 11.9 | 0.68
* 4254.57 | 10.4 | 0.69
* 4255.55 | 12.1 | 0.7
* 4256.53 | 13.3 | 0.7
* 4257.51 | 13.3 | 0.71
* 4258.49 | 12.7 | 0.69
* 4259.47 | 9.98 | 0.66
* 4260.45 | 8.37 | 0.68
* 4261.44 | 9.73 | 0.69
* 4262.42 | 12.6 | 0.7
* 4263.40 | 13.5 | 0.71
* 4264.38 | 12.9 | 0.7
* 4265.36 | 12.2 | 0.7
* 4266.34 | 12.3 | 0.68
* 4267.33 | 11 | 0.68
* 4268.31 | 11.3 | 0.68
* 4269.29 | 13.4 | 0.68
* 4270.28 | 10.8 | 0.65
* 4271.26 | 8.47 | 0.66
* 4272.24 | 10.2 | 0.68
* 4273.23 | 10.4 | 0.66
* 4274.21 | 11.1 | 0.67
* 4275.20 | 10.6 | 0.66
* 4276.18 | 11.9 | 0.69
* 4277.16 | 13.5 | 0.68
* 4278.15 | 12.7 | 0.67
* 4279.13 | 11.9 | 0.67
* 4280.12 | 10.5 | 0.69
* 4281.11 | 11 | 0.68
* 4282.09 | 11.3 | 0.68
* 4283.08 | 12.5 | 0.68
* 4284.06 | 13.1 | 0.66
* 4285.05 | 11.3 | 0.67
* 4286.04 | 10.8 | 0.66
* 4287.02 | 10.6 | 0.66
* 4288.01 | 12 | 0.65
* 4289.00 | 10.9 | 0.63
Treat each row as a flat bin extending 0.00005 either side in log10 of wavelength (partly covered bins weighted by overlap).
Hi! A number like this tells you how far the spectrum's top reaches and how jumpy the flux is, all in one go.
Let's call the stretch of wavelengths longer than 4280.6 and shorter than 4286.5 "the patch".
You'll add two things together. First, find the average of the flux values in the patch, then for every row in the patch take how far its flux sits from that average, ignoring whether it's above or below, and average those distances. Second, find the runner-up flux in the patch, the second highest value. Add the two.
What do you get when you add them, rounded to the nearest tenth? 13.3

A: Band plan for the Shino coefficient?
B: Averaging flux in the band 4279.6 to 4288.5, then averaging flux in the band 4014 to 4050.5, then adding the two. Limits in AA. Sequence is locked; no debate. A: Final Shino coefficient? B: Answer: 23.7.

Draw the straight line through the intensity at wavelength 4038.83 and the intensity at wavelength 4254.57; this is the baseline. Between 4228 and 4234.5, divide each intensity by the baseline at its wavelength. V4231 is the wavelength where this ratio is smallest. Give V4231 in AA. 4228.20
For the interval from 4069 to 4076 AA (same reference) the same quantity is 4071.51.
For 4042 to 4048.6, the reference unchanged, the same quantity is 4046.28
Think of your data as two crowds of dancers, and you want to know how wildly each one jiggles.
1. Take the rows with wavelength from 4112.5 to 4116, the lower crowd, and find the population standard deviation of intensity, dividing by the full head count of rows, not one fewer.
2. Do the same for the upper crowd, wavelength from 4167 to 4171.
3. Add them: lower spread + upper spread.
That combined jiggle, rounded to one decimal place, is 1.0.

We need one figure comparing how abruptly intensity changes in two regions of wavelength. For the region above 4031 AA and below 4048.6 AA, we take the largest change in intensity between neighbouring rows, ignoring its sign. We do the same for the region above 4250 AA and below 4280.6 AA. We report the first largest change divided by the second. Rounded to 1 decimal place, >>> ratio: 1.3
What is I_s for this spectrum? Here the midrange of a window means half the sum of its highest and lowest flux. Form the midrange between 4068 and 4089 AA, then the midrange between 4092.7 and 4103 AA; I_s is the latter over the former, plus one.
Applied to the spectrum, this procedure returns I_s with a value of 1.88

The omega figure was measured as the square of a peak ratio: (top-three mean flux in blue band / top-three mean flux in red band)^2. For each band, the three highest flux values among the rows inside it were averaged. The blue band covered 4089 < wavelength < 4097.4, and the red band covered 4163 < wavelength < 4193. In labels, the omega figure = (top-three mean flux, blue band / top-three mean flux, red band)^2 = 1.01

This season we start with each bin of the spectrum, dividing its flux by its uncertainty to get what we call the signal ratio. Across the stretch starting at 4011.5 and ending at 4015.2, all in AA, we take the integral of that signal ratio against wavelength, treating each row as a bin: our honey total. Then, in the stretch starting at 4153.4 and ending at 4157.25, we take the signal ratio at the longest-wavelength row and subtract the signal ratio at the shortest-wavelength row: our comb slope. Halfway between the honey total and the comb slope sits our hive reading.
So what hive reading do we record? 27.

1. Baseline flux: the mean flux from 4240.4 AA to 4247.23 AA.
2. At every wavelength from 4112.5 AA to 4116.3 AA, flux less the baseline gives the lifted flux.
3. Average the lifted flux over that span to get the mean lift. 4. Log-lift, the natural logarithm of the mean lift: -0.02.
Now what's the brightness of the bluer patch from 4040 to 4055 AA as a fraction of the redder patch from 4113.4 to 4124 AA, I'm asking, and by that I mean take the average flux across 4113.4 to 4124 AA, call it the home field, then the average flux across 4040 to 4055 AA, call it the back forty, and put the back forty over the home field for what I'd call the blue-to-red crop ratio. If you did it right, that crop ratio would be 0.89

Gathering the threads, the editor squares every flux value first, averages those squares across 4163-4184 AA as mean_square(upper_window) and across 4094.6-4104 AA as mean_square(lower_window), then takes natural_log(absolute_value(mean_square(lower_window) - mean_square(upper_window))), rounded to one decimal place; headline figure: 3.5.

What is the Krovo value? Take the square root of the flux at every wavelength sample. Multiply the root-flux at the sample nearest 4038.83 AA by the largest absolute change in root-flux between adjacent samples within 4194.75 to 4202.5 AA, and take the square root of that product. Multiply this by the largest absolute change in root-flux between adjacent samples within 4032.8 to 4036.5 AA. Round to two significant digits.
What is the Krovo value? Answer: 0.31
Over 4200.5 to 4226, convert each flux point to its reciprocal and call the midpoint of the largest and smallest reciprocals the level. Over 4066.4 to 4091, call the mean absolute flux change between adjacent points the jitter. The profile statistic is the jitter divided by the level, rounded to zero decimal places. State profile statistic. 13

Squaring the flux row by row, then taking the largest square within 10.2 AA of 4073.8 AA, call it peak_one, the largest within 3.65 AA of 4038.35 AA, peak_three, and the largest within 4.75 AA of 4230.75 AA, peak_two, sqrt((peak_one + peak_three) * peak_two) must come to 265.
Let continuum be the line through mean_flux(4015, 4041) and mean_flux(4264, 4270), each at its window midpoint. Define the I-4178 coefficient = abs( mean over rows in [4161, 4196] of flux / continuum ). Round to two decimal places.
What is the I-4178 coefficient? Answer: 1.02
